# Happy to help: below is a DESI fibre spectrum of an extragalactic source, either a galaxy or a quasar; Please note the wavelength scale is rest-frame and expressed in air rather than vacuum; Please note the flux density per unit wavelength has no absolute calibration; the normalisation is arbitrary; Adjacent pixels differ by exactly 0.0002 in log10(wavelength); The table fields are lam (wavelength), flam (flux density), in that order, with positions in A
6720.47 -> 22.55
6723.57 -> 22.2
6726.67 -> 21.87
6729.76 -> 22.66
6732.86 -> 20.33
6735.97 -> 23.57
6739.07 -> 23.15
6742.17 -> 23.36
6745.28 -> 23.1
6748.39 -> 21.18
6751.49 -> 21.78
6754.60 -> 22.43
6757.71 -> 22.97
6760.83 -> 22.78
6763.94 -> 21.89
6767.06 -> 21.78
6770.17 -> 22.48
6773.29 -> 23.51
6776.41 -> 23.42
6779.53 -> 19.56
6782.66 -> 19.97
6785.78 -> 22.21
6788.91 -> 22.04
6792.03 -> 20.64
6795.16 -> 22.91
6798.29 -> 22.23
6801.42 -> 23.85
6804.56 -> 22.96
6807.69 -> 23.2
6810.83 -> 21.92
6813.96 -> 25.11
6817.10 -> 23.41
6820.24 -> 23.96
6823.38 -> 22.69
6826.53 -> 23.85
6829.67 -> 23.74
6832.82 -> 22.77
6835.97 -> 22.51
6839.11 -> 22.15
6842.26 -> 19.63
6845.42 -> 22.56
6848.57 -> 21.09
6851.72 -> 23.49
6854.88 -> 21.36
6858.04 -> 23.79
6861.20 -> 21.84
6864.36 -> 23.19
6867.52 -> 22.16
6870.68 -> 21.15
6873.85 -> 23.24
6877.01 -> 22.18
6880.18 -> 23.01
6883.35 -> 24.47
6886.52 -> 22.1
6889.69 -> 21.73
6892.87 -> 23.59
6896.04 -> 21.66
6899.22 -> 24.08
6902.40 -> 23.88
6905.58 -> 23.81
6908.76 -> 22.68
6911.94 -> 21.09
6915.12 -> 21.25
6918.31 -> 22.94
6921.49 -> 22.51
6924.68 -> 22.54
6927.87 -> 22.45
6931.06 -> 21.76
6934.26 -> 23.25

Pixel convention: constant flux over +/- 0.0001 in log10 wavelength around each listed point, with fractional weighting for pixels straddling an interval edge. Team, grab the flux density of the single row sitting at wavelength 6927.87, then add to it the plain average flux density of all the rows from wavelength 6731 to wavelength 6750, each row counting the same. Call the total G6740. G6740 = 44.9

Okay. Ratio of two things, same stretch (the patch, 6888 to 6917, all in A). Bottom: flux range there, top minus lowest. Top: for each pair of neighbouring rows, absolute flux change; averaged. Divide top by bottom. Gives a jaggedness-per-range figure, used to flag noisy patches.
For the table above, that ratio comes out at 0.39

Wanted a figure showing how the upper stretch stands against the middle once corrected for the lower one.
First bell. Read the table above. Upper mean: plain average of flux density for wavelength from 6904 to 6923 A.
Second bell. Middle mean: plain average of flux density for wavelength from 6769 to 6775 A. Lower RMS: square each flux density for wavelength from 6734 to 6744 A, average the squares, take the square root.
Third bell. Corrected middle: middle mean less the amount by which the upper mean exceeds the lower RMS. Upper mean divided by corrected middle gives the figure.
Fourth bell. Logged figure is 0.93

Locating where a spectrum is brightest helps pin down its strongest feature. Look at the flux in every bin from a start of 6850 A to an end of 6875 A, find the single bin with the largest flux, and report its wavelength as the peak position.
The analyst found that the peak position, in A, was 6858.04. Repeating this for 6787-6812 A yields 6801.42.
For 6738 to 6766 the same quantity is 6742.17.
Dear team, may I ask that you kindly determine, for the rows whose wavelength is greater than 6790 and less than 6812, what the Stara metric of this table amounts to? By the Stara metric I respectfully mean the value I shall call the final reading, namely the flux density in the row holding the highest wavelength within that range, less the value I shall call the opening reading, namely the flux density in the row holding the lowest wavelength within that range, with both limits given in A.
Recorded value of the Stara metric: 1.3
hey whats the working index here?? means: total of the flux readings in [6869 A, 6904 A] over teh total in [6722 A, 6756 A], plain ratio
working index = 1.02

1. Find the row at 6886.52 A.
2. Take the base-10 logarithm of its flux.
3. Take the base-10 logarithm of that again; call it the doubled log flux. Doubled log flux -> 0.129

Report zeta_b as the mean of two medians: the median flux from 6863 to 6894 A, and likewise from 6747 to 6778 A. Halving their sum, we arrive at 22.5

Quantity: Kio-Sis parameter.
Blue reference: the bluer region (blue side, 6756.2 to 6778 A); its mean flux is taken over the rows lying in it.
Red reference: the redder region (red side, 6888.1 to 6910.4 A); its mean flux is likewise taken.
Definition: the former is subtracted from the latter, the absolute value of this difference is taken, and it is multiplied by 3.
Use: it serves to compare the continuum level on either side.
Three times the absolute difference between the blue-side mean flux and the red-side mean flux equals 1.1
